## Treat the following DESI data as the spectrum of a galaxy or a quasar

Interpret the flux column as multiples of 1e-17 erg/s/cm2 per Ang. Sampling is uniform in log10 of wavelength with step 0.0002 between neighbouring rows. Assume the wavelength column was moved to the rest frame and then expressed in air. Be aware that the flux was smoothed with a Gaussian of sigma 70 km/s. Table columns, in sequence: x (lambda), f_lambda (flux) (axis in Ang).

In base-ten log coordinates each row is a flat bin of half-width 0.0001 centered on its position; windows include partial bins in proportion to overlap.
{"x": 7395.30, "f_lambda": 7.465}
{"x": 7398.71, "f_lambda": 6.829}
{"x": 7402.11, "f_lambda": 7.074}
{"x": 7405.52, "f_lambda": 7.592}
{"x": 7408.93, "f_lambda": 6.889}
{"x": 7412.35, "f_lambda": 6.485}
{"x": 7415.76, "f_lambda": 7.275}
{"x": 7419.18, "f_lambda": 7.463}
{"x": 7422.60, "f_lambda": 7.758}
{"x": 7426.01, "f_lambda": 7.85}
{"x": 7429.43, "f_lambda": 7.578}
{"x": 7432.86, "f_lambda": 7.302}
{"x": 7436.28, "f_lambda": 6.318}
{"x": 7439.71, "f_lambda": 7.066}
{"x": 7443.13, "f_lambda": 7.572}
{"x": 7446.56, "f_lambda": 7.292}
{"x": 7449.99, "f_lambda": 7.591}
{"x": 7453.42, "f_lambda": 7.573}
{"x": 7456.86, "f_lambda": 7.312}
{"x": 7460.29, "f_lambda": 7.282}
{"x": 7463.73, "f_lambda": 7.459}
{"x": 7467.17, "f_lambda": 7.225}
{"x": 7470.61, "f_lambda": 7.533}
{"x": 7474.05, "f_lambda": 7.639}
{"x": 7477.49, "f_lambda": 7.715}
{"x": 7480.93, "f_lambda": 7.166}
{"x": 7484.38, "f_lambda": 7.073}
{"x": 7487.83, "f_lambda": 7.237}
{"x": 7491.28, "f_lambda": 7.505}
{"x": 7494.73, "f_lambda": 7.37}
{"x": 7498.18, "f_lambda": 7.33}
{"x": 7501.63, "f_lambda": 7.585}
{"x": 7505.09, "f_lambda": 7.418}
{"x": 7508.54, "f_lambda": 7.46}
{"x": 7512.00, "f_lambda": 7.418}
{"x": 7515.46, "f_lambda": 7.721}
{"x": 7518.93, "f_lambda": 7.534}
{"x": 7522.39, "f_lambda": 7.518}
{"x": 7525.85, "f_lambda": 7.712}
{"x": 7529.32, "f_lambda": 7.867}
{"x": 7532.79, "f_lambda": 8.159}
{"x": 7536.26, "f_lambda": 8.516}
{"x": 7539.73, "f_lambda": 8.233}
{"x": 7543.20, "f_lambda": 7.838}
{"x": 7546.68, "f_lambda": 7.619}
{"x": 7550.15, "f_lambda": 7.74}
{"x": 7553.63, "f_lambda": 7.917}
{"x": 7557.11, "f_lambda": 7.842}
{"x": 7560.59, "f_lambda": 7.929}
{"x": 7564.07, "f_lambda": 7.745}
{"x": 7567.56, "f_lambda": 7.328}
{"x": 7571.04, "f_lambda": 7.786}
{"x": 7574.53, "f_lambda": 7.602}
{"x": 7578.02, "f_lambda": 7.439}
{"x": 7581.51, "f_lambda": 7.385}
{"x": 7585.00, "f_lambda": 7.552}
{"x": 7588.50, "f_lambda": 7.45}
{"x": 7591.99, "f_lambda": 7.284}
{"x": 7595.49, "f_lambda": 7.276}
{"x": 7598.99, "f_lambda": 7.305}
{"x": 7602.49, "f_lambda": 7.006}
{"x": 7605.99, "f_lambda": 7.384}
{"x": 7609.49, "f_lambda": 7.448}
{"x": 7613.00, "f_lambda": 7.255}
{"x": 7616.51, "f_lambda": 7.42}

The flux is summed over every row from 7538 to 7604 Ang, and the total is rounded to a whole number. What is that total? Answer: 144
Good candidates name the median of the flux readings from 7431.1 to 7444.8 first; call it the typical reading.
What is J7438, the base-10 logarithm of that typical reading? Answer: 0.856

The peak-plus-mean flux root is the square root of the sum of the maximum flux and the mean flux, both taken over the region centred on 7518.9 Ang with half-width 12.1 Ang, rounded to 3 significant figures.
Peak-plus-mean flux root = 3.93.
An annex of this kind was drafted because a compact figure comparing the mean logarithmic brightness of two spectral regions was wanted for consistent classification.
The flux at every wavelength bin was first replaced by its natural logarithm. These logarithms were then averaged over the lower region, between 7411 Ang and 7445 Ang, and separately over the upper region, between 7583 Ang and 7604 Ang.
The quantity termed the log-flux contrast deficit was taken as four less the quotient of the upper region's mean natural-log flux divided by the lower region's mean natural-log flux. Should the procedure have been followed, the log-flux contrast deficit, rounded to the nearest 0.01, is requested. 3.00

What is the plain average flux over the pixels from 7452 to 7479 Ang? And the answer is 7.5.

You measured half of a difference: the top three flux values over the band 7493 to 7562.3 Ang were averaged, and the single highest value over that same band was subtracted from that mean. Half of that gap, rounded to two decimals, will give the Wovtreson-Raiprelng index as -0.11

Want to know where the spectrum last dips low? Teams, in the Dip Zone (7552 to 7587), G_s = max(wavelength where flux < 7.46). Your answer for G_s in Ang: 7581.51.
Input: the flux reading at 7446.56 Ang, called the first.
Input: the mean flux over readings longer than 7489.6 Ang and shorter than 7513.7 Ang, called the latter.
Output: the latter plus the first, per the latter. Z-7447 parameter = 1.98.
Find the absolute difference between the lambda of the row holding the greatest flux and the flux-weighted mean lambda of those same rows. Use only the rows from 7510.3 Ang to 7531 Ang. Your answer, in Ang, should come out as 8.6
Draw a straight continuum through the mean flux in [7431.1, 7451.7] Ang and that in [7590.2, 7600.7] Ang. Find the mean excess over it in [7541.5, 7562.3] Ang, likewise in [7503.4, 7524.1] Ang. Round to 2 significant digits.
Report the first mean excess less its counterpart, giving 0.28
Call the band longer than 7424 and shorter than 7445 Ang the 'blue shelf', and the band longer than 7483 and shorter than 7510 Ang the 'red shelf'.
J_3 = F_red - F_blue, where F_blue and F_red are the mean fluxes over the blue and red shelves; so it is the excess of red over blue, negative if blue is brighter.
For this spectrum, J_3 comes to 0.09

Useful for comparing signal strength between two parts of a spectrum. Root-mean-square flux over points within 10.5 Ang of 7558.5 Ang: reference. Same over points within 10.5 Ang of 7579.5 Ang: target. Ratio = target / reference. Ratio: 0.97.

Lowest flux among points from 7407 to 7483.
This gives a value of 6.318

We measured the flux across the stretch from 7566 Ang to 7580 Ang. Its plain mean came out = 7.54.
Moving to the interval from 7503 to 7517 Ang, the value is 7.50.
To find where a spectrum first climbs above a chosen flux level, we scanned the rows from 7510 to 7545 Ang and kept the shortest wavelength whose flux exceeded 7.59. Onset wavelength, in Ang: 7515.46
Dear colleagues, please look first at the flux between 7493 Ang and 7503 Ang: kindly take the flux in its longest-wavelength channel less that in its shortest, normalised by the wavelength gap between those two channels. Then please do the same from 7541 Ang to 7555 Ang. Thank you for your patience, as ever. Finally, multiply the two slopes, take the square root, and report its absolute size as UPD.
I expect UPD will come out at 0.0154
